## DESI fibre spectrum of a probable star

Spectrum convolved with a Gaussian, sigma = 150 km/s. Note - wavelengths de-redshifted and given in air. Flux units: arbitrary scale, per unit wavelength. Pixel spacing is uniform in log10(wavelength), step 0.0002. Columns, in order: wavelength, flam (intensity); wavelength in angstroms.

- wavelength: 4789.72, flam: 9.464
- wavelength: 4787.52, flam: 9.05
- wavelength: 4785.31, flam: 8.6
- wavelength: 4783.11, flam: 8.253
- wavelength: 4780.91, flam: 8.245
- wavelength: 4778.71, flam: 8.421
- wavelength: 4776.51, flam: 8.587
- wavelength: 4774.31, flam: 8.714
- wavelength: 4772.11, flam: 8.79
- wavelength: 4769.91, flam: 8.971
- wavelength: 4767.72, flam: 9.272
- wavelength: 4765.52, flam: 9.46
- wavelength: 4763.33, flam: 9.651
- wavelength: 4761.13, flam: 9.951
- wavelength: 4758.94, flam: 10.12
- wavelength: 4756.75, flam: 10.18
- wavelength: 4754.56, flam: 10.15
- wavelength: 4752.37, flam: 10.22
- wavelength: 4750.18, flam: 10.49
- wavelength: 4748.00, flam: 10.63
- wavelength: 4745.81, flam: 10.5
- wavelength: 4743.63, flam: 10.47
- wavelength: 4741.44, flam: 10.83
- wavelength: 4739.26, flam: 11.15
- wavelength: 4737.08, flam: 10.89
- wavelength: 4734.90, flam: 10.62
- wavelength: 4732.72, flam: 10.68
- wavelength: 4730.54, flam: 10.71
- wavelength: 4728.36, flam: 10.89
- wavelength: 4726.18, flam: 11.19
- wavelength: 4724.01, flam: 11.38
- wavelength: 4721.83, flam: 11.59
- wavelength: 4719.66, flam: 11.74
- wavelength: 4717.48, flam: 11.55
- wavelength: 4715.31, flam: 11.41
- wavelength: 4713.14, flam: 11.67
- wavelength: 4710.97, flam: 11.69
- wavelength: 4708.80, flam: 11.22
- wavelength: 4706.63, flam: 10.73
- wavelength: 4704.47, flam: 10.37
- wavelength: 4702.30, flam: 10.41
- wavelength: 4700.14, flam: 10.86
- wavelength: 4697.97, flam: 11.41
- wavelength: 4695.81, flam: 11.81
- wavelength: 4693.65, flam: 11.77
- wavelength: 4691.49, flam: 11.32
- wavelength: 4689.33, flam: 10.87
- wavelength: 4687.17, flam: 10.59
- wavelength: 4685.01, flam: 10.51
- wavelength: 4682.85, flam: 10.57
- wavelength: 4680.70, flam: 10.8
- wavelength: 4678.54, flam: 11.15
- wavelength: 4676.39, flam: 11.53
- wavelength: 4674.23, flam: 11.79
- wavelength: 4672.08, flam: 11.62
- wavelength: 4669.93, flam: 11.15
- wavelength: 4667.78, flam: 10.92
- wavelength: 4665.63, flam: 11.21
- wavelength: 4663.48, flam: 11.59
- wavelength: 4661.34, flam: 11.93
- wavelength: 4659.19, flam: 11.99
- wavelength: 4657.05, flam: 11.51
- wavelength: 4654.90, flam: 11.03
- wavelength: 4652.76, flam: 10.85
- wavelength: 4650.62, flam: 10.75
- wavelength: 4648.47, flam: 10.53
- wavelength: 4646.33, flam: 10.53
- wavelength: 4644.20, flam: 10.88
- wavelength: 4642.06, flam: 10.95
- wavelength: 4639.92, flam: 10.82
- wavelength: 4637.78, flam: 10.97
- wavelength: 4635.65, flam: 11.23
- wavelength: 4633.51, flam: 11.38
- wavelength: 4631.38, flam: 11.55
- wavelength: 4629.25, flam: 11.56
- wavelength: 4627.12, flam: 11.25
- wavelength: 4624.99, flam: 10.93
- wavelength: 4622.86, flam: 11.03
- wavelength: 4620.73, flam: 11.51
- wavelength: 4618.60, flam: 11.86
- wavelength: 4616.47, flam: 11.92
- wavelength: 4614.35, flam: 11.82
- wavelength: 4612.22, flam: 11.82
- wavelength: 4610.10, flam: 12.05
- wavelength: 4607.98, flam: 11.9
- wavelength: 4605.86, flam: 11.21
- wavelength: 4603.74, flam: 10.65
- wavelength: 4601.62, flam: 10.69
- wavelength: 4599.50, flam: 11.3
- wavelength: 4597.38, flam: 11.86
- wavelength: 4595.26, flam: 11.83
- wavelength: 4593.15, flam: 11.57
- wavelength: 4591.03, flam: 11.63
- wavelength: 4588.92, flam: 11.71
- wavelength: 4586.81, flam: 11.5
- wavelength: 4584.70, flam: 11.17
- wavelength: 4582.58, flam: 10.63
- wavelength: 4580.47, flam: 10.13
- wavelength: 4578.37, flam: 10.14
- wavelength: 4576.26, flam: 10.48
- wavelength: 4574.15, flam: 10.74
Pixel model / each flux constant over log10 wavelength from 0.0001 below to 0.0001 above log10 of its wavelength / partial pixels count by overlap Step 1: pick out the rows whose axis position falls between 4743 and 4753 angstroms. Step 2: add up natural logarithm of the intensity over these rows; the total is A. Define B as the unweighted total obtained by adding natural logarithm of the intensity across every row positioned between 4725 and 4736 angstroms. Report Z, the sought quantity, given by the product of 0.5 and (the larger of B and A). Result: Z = 5.95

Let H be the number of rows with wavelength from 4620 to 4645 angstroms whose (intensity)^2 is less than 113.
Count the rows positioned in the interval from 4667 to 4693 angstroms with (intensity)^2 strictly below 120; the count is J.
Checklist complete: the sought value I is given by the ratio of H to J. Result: 0.0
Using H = 0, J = 6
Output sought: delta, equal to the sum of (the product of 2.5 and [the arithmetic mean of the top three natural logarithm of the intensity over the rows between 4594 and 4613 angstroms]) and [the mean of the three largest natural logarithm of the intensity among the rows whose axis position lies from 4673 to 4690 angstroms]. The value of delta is 8.64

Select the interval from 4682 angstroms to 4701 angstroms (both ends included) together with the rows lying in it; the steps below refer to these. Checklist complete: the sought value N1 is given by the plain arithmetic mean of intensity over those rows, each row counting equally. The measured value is 11.1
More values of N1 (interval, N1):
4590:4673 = 11.3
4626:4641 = 11.3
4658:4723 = 11.3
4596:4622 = 11.5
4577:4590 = 10.9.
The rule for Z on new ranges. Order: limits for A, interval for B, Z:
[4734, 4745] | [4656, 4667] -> 6.14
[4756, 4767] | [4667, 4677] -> 6.08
